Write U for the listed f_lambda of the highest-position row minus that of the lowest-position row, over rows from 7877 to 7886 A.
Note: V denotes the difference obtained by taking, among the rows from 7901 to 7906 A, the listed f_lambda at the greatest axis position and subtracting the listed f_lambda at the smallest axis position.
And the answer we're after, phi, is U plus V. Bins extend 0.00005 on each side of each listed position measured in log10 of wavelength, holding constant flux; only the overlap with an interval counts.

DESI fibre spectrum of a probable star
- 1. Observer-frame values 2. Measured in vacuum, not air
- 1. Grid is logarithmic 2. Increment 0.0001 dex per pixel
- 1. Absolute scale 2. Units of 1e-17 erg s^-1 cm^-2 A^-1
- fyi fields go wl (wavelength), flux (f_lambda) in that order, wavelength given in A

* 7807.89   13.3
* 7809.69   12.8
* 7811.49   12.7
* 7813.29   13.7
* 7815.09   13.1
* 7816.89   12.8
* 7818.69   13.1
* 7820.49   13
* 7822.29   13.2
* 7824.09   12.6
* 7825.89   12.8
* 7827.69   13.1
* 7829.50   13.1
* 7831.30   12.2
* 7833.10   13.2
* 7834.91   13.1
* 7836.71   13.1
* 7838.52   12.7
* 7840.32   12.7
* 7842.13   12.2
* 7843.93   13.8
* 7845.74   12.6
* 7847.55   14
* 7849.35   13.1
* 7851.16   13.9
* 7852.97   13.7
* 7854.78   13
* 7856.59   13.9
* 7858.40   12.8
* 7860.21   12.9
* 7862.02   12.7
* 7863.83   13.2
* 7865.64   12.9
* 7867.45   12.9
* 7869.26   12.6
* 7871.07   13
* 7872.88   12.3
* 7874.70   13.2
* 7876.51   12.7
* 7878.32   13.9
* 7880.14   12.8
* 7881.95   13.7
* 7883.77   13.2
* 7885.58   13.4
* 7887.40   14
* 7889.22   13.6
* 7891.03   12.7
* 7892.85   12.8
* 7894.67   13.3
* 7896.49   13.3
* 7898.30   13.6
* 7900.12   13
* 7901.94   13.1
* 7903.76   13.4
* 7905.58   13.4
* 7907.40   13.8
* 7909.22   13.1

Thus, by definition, -0.20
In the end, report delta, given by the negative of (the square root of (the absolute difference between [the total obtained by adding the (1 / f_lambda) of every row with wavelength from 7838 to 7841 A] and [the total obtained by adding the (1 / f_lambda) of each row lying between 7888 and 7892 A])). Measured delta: -0.07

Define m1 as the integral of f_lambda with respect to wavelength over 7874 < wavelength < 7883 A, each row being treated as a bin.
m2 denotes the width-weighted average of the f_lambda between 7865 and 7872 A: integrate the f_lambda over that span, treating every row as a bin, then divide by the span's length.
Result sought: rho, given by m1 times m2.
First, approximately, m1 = 119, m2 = 12.9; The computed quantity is 1535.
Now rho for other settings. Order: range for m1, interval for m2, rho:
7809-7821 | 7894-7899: 2097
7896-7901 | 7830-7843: 850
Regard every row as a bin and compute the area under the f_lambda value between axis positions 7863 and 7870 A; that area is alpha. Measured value 90.4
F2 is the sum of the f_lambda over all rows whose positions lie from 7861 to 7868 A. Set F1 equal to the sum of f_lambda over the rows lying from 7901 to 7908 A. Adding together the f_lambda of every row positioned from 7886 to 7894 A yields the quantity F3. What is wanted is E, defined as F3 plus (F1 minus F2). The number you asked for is 55.1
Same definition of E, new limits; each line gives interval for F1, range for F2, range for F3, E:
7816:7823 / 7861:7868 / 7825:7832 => 51.6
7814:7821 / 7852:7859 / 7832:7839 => 50.7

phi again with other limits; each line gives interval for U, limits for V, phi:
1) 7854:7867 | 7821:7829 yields -0.20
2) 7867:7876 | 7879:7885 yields 0.70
